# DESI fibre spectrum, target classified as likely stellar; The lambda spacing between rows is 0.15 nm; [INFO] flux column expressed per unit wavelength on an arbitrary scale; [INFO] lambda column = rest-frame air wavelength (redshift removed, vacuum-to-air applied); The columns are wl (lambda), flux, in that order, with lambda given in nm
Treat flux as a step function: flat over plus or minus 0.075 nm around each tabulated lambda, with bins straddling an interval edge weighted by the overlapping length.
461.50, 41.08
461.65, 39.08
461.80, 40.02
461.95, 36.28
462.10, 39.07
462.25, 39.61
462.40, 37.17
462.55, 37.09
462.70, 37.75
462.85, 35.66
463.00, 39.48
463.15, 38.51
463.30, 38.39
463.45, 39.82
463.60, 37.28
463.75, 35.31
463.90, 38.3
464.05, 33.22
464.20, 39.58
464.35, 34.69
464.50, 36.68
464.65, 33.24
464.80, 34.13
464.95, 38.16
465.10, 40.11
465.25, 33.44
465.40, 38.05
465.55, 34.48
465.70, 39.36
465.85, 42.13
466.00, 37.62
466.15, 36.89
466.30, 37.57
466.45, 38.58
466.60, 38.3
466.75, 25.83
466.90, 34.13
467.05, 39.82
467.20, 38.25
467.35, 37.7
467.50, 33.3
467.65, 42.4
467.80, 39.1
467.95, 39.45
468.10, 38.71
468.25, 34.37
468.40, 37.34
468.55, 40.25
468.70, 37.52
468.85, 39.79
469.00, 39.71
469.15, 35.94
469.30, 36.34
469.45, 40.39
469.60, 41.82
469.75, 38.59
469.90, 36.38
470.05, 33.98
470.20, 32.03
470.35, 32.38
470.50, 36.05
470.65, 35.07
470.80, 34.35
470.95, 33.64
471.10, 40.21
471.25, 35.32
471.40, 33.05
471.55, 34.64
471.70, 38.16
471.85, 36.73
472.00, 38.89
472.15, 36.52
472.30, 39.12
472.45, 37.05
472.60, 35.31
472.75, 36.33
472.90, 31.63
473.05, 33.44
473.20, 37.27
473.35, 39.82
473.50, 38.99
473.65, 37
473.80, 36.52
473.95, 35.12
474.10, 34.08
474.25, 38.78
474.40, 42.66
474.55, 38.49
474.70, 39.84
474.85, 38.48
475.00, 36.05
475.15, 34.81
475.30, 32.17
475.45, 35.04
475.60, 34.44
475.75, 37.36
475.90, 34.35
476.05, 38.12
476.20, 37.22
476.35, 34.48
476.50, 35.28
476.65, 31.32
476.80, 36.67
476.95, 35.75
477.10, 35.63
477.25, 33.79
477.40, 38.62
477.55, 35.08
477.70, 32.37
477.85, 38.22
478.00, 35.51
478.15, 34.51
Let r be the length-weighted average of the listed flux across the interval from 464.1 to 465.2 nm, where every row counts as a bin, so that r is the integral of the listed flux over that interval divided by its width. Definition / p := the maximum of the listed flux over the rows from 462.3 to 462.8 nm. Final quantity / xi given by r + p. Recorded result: 74.3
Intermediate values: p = 37.75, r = 36.5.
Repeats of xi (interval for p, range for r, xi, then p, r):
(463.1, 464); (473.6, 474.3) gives 76.0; 39.82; 36.2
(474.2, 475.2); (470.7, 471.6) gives 77.9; 42.66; 35.2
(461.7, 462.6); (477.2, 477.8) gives 75.2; 40.02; 35.1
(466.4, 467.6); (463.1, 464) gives 77.6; 39.82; 37.8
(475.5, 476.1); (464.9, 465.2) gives 76.9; 38.12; 38.7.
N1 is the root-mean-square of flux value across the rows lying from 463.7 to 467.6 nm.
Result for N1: 36.6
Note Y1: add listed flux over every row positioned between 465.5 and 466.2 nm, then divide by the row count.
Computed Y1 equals 38.1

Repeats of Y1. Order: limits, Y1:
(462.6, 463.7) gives 38.1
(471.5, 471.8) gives 36.4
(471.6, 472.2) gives 37.6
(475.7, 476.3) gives 36.8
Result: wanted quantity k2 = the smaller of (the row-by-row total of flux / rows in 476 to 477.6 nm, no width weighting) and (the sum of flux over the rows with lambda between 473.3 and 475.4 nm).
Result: 392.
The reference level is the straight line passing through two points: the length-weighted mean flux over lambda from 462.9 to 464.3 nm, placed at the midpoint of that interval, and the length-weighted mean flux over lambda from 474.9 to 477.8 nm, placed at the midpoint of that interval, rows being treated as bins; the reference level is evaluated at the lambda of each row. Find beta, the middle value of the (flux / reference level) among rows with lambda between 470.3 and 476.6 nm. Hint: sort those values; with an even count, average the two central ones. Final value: 1.01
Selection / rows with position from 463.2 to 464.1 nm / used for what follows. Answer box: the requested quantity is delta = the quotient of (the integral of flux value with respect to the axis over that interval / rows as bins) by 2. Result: 16.7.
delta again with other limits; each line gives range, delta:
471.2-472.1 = 16.3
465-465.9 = 17.0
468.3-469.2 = 17.3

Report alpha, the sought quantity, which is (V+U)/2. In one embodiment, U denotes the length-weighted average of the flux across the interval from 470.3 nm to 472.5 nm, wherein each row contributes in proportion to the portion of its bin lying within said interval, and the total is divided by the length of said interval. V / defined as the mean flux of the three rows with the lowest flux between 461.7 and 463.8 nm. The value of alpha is 35.9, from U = 36.1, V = 36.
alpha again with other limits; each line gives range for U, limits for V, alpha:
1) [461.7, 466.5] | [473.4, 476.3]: 35.5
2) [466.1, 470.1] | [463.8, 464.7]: 35.6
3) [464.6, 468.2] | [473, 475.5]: 35.2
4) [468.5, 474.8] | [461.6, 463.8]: 36.3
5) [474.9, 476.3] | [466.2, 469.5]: 33.3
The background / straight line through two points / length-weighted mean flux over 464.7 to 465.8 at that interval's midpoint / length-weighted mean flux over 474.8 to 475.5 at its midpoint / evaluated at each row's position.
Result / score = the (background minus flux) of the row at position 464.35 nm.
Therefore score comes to 2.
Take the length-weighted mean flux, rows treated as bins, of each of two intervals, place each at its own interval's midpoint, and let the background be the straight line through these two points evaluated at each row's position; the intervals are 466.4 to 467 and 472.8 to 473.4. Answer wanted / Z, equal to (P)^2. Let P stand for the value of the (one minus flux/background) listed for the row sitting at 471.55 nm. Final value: 0.000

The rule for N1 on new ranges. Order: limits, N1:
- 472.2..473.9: 36.7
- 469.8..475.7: 36.2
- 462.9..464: 38.2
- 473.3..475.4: 37.4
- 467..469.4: 38.2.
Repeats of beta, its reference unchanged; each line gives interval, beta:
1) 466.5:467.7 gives 1.03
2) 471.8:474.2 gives 1.02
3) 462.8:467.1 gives 1.01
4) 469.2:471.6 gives 0.97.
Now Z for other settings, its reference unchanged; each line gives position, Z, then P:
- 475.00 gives 0.000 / -0.01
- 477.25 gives 0.004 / 0.06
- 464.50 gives 0.007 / -0.08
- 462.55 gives 0.011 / -0.11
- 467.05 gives 0.026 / -0.16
